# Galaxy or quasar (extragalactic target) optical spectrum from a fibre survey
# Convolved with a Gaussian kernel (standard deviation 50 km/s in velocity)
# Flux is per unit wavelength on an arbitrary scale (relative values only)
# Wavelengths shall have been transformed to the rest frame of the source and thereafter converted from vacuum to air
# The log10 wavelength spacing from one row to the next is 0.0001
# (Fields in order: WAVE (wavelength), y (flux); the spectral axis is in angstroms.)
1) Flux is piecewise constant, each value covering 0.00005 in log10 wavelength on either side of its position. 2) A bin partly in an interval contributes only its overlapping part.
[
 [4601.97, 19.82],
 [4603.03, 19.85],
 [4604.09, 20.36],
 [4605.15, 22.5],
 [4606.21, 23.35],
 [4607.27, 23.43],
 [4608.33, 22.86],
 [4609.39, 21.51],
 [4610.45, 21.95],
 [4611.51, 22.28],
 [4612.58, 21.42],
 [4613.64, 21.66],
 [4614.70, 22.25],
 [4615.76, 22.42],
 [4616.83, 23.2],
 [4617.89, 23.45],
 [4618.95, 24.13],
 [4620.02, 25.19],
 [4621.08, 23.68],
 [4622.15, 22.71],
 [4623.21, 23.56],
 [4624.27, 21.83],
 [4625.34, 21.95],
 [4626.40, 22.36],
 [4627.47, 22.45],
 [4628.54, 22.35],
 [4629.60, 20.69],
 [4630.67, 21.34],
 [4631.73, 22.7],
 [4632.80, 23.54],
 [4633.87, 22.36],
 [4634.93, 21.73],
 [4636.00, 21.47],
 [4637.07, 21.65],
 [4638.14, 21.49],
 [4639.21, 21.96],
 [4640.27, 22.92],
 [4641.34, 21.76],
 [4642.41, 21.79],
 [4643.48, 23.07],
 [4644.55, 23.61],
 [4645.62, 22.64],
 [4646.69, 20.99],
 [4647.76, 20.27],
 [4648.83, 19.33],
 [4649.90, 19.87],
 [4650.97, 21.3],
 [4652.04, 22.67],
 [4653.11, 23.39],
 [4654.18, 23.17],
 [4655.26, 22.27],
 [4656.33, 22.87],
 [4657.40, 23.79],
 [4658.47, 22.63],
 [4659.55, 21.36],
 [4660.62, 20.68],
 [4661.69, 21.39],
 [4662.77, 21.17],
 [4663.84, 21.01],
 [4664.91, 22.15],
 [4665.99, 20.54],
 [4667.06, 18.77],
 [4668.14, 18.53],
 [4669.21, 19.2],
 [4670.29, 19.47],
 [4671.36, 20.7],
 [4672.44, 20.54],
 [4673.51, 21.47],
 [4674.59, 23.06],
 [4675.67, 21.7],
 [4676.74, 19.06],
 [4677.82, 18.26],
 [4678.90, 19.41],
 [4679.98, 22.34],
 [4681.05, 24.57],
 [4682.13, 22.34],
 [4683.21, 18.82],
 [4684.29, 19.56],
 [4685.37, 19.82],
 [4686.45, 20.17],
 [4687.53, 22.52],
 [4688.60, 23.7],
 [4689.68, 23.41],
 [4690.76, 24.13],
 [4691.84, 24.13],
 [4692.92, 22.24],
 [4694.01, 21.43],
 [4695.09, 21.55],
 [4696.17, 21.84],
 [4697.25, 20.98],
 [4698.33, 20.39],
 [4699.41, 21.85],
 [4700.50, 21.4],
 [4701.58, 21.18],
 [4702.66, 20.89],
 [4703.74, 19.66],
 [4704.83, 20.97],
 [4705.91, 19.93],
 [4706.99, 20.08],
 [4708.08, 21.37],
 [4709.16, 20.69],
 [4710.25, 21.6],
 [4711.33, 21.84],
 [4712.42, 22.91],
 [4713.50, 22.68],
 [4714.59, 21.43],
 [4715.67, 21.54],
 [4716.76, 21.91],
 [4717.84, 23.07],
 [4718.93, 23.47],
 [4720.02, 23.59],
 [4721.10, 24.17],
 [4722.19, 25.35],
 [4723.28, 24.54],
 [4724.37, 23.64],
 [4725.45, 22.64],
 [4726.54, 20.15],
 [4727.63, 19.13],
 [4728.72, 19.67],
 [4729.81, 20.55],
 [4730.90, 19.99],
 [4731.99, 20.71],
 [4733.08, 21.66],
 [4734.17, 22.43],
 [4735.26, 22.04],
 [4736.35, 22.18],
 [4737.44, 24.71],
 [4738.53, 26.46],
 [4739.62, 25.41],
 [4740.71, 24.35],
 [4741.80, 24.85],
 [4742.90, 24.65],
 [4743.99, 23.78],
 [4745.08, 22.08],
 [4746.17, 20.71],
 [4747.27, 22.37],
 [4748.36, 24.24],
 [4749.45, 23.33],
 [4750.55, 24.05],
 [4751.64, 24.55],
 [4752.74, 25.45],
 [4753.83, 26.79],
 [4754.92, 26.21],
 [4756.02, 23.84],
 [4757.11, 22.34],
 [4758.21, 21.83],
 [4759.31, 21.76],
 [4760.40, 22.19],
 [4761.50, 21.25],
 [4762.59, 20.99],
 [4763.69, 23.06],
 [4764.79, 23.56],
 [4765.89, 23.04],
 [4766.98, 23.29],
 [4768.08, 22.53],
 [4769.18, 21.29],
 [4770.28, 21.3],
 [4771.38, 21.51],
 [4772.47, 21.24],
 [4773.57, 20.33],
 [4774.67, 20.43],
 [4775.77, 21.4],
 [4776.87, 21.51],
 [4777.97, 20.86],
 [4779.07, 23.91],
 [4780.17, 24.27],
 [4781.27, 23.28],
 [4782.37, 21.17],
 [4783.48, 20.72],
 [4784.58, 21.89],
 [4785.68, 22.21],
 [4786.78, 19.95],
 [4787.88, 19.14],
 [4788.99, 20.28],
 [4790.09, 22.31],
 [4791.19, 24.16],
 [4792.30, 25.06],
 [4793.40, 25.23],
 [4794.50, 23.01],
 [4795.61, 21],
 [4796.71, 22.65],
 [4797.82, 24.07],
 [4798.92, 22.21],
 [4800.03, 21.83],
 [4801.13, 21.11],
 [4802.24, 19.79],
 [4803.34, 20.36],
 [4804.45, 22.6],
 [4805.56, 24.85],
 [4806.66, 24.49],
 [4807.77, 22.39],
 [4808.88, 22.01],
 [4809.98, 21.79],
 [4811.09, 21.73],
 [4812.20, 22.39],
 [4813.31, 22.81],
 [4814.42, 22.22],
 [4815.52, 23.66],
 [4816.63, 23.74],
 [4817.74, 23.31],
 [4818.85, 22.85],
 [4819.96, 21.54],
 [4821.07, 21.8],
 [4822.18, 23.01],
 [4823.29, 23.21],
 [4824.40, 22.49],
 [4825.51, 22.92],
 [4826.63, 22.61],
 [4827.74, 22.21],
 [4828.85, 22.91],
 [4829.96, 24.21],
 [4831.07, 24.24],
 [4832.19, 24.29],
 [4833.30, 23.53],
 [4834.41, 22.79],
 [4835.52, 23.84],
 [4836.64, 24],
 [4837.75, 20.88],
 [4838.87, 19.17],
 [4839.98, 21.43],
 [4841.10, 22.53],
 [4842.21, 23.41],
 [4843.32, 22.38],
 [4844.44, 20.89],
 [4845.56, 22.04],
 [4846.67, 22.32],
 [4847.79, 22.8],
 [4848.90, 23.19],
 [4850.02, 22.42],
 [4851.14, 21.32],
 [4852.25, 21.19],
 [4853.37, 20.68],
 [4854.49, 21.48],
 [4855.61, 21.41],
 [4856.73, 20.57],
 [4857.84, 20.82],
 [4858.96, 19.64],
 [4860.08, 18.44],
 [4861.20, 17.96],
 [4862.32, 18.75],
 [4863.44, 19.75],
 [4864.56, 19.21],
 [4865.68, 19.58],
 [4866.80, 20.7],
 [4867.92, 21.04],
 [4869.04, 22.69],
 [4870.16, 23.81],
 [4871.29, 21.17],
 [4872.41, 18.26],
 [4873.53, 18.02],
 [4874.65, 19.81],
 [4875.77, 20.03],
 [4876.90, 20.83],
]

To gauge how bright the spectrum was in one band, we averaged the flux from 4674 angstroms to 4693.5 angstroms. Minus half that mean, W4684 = -10.8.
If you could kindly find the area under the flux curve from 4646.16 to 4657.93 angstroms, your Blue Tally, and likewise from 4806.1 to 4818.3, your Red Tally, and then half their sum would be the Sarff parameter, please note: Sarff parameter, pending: 267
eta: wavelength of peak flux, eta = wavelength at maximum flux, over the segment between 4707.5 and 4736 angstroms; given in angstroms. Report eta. 4722.19 angstroms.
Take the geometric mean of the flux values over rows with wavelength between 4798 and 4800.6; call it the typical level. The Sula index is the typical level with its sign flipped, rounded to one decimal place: -22.0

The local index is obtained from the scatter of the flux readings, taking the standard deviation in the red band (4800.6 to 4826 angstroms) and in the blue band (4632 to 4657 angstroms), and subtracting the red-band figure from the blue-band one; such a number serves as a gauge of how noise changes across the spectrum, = 0.0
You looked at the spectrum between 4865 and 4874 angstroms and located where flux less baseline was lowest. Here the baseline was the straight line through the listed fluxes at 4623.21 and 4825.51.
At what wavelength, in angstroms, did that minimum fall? 4873.53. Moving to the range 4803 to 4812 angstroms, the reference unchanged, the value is 4803.34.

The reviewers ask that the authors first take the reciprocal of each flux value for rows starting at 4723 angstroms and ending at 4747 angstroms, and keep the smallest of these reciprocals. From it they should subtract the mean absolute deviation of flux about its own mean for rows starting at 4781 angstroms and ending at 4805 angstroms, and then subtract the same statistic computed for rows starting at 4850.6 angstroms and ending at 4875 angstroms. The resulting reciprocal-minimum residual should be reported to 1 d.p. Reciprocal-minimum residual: -2.5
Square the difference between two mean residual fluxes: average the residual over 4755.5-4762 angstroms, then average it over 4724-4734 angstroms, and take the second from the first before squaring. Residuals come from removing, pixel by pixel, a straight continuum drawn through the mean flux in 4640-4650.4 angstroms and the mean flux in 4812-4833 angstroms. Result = 1.1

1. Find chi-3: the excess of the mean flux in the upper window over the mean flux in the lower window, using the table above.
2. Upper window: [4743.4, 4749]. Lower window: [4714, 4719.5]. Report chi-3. 0.4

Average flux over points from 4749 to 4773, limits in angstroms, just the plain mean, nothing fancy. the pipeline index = 23.0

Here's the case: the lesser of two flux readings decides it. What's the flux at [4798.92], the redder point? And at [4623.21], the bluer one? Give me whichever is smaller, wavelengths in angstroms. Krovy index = 22.2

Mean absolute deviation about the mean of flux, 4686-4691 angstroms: 1.15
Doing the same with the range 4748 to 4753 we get 0.54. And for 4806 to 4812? 0.80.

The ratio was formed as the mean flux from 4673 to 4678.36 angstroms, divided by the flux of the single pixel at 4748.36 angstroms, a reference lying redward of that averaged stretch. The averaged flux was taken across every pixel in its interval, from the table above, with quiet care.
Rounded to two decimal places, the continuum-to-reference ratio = 0.85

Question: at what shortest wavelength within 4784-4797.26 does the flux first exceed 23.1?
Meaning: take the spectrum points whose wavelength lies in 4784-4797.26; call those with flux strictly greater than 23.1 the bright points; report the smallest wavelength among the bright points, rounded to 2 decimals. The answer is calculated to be 4791.19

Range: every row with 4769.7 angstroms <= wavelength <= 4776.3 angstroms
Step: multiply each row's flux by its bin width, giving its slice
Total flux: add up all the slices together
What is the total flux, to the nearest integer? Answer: 139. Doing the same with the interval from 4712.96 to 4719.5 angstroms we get 146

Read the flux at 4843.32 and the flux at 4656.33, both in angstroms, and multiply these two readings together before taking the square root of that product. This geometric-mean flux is 22.6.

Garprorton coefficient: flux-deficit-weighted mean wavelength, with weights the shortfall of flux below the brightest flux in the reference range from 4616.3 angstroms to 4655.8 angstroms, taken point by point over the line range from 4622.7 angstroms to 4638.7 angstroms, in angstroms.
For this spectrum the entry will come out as 4631.0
